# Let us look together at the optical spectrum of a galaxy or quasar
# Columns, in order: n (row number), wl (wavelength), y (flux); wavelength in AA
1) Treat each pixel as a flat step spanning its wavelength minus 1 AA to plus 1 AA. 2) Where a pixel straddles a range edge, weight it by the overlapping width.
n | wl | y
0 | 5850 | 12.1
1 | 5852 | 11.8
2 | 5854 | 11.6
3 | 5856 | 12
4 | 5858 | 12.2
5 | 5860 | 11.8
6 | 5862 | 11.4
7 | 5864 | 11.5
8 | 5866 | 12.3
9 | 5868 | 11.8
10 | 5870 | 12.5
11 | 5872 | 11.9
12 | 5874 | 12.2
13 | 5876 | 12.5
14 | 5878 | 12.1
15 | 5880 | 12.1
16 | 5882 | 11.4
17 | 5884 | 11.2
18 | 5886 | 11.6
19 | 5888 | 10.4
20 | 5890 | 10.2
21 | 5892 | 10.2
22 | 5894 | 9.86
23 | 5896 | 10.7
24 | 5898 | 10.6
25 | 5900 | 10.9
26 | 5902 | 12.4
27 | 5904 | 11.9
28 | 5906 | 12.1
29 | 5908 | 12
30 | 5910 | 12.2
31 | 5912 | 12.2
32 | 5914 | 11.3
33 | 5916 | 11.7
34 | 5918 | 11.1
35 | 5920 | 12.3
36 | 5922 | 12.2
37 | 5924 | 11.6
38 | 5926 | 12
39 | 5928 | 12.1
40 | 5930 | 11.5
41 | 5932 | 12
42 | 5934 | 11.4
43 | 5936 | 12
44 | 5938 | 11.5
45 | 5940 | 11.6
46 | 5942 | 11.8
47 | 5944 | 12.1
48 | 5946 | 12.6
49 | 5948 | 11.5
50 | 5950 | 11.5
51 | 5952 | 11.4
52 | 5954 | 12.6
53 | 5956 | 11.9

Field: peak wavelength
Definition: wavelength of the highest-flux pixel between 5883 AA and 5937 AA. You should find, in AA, 5902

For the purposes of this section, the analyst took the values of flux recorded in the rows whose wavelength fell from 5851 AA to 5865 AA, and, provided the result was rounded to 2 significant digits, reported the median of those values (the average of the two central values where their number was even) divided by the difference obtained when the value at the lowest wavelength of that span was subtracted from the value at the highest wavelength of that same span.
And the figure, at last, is -39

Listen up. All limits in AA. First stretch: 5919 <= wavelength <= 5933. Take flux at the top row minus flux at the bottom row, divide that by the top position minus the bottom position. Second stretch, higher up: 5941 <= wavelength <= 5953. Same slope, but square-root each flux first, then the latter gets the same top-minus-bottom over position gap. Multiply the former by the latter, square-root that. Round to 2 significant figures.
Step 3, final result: 0.012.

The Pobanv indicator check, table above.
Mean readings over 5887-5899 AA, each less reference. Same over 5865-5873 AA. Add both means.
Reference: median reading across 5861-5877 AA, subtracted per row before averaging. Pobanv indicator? -1.65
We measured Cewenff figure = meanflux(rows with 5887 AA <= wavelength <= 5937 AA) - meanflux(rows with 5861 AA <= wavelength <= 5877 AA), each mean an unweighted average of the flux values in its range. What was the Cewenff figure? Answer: -0.5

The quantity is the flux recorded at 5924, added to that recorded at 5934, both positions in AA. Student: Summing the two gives 23.00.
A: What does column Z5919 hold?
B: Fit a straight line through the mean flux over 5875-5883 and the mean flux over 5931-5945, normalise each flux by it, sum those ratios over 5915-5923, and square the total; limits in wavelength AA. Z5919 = 16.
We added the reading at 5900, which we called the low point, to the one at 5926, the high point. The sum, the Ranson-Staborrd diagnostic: 22.9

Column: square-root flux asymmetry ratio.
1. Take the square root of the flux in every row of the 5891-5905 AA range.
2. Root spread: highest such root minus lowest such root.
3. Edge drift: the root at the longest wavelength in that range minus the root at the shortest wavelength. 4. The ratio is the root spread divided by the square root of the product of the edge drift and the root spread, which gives 1.2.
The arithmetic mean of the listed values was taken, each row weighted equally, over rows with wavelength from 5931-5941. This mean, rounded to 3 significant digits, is 11.7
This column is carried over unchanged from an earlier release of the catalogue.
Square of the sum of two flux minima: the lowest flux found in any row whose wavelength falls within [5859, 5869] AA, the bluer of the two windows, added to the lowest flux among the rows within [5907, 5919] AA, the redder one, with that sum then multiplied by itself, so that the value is 506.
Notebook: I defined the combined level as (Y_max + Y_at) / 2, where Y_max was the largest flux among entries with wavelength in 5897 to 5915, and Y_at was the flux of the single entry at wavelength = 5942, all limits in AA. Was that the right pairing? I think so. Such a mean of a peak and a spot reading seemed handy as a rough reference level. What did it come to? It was 12.1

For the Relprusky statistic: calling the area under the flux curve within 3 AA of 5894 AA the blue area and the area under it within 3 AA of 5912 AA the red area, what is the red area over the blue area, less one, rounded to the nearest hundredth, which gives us 0.16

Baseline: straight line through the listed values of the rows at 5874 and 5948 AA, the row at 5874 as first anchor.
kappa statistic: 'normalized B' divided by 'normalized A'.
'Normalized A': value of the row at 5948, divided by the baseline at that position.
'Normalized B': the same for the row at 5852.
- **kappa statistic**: 0.95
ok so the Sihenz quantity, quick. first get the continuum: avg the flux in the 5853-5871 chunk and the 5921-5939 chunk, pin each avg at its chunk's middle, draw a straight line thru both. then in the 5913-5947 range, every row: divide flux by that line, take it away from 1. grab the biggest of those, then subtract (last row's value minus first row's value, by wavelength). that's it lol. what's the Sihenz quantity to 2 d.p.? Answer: 0.18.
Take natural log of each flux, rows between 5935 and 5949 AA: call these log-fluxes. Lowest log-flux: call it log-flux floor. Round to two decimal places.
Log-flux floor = 2.44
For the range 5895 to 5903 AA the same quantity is 2.36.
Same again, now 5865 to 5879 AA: 2.47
